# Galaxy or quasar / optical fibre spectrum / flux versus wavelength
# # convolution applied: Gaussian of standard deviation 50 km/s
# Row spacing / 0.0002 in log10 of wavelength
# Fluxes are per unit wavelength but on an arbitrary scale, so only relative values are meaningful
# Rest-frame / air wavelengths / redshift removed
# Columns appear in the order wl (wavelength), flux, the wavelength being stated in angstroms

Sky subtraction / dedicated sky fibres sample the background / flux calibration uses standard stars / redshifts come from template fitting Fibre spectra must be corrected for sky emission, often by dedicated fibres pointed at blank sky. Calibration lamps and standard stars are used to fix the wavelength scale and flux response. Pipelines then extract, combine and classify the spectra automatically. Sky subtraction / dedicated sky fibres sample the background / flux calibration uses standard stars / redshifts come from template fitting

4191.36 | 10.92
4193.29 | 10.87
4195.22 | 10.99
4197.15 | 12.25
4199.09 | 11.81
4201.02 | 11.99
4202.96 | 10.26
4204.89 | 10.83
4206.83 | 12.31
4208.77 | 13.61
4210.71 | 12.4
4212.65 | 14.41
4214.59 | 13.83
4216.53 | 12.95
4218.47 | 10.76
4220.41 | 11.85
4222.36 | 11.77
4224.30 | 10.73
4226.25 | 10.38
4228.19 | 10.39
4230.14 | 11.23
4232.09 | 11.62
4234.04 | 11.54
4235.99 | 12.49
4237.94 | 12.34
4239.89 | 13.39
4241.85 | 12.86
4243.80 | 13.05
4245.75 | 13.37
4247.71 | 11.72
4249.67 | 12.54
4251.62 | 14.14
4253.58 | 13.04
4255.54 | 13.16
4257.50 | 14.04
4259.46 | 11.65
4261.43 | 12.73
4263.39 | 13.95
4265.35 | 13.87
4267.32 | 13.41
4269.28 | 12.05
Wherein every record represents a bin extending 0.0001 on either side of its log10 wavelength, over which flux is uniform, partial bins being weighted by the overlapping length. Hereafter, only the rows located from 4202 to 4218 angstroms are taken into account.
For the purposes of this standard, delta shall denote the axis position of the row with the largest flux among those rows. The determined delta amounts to 4212.65 angstroms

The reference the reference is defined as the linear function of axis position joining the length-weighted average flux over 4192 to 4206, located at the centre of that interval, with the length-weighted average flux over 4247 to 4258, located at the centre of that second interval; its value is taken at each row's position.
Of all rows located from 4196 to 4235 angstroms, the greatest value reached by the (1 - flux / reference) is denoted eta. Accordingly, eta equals 0.154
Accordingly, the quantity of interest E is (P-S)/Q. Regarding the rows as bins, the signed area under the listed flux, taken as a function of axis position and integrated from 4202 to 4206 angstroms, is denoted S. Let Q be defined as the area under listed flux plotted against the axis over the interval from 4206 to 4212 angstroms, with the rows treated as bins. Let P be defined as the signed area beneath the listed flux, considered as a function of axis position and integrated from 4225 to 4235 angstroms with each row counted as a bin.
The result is 0.9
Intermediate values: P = 110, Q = 77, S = 42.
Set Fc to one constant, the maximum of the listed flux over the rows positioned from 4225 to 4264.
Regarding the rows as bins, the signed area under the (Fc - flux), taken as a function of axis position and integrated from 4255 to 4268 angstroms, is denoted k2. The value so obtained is 11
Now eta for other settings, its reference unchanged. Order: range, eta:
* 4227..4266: 0.154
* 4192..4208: 0.102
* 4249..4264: 0.127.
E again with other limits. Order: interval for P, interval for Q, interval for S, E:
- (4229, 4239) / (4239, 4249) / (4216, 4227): -0.1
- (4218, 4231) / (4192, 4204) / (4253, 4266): -0.2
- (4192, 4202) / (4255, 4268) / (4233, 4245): -0.2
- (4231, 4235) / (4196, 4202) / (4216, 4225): -0.8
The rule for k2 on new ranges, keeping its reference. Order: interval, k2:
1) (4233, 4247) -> 20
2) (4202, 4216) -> 22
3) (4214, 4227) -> 32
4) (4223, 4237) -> 41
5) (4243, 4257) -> 15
